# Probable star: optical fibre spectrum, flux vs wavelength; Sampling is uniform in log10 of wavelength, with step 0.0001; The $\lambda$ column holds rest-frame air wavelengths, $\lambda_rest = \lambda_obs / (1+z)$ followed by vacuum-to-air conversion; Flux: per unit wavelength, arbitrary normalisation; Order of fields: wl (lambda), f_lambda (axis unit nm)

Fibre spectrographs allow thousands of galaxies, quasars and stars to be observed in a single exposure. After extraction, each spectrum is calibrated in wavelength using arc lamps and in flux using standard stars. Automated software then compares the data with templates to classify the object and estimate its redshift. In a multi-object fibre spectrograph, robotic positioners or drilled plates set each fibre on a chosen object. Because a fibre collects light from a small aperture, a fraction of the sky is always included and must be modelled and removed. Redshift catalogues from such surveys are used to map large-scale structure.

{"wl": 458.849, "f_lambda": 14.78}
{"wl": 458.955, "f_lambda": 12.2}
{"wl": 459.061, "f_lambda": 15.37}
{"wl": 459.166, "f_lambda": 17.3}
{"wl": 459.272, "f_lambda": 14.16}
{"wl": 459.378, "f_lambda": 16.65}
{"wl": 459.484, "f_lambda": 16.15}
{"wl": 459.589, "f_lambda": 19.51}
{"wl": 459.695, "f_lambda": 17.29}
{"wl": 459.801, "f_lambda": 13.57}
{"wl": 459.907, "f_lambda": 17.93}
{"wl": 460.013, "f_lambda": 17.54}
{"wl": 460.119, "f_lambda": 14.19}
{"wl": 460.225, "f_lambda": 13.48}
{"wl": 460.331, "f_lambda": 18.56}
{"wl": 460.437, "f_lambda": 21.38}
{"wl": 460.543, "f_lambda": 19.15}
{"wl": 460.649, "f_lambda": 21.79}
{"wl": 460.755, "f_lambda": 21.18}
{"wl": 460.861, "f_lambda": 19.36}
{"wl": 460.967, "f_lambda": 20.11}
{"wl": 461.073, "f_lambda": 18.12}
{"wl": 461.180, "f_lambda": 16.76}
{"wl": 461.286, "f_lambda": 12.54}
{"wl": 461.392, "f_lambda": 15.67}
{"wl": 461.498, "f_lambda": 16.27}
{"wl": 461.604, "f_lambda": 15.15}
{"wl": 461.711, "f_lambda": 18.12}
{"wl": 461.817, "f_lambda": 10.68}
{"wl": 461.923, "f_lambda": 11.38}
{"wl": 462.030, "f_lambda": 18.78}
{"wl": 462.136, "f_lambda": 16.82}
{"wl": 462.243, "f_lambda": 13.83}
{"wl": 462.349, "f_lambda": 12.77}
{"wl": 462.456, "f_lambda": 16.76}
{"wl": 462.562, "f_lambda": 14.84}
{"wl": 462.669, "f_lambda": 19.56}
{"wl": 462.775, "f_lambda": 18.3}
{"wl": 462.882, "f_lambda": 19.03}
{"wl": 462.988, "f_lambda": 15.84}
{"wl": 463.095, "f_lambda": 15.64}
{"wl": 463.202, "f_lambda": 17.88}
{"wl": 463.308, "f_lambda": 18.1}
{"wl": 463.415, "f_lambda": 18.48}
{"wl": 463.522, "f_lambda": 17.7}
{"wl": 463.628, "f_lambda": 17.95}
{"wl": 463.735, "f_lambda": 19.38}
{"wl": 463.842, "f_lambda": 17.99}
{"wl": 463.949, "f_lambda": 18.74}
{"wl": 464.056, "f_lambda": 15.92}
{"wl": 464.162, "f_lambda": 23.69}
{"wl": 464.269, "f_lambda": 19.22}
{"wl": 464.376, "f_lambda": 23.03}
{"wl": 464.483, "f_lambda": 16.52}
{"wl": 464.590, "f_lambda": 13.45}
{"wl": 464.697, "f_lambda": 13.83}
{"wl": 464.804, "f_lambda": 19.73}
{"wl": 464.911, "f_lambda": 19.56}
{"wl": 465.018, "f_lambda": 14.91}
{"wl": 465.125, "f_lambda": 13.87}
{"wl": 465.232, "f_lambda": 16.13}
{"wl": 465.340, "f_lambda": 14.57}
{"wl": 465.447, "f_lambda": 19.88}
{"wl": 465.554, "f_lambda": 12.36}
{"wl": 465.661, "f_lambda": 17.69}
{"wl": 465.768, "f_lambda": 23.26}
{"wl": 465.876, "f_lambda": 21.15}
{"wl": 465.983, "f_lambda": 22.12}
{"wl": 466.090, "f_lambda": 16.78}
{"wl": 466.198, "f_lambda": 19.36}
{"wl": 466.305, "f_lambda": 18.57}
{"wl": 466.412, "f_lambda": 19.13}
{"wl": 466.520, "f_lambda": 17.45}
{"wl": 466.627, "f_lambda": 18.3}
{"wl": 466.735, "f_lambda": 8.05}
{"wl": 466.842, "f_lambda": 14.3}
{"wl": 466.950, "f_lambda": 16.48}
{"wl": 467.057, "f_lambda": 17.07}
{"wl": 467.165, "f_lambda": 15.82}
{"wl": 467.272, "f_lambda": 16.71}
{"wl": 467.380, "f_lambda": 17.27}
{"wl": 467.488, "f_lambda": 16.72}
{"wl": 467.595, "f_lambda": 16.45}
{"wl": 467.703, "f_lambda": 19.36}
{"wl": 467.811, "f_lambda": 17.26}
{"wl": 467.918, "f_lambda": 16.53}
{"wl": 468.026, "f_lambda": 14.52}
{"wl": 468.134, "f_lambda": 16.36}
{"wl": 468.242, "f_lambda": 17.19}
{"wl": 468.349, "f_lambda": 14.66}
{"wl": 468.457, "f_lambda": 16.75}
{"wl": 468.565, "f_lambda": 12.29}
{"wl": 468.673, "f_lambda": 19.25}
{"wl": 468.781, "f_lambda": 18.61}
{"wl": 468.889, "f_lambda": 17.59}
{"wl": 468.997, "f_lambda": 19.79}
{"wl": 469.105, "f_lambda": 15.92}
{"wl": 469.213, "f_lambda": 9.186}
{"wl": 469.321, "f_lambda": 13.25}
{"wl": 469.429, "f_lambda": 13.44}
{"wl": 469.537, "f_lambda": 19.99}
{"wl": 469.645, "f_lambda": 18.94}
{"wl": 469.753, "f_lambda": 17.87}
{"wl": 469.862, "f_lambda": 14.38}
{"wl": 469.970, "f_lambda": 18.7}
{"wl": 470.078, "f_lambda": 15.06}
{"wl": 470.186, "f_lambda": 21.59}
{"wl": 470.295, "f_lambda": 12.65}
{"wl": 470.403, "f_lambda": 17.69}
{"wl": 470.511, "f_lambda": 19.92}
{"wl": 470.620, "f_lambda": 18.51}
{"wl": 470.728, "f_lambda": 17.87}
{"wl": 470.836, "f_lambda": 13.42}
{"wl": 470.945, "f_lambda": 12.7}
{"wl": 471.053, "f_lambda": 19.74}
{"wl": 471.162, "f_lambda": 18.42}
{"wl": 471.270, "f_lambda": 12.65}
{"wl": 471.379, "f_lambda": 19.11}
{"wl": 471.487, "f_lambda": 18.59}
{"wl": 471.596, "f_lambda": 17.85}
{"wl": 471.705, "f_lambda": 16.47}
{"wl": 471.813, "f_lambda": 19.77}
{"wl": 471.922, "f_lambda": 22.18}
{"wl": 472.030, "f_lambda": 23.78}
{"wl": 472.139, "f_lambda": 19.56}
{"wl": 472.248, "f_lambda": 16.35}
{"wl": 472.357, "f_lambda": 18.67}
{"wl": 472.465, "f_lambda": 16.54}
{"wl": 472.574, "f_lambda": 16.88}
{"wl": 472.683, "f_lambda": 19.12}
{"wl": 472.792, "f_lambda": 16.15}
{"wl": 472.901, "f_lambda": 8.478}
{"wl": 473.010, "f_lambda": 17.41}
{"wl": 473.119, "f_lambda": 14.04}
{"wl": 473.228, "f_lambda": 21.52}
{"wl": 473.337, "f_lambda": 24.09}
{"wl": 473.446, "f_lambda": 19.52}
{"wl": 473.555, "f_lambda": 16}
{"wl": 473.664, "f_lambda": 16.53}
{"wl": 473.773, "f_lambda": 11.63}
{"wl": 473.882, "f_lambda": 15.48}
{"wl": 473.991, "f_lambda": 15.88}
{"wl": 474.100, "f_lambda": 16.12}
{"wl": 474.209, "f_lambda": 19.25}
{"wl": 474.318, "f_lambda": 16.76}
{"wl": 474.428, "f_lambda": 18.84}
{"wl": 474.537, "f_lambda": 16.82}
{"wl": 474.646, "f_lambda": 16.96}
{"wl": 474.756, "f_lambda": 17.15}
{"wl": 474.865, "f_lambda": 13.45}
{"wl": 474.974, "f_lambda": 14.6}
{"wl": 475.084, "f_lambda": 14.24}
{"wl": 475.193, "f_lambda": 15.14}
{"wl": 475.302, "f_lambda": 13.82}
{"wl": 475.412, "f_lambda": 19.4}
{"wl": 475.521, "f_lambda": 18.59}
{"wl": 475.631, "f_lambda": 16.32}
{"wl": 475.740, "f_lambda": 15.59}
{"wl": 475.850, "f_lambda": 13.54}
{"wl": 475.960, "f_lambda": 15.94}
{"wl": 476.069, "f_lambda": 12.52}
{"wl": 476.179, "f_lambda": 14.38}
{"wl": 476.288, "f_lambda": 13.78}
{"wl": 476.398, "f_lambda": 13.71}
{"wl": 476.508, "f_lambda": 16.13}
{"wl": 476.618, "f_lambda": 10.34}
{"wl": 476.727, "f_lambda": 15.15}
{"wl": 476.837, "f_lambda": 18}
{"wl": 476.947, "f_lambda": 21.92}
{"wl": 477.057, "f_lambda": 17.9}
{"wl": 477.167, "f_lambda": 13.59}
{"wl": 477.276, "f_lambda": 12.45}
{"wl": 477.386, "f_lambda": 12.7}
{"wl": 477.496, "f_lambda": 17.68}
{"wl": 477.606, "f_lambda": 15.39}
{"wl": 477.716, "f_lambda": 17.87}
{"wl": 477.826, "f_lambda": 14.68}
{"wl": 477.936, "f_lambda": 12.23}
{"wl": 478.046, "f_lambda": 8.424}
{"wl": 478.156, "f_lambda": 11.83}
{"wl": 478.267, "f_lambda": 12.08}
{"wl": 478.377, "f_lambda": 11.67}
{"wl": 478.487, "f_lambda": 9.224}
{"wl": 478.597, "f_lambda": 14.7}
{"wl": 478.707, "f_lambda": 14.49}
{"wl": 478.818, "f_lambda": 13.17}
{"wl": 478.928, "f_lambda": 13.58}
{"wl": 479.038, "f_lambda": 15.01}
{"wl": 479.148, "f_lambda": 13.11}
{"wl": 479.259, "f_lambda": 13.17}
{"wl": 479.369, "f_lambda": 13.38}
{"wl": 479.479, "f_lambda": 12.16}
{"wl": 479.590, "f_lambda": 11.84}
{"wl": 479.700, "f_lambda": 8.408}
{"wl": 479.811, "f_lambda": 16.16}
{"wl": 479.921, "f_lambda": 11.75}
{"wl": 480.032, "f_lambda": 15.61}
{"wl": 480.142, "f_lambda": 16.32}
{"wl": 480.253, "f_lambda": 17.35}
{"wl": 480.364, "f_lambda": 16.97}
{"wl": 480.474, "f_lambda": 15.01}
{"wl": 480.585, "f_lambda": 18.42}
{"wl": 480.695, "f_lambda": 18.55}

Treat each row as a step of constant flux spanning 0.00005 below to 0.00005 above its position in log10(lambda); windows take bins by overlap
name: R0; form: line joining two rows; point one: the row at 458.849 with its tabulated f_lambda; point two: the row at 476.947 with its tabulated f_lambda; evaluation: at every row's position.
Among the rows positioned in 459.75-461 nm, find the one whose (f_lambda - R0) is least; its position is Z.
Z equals 460.225 nm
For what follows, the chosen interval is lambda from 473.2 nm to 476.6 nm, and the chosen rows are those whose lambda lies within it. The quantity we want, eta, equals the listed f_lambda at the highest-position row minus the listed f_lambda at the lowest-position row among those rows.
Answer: -5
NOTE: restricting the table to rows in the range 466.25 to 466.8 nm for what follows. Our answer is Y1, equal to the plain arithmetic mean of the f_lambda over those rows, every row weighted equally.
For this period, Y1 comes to 16.3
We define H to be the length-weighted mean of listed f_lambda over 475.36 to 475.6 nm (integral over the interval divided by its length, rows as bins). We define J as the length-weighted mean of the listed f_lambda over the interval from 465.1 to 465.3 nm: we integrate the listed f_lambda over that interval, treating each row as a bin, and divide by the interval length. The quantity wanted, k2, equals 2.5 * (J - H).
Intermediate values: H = 18.7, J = 15.1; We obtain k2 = -9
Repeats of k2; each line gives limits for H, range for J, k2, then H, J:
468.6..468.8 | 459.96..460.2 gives -7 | 18.3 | 15.6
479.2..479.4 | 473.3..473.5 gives 21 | 13.2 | 21.6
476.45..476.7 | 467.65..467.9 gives 12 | 13.5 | 18.1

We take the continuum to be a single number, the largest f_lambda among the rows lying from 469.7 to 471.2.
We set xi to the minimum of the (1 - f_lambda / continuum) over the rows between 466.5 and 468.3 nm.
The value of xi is 0.10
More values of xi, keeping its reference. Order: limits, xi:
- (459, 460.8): -0.01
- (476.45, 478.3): -0.02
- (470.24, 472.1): -0.10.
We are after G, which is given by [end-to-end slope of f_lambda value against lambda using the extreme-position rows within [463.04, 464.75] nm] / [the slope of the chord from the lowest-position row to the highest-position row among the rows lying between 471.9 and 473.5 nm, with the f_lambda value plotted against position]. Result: 0.6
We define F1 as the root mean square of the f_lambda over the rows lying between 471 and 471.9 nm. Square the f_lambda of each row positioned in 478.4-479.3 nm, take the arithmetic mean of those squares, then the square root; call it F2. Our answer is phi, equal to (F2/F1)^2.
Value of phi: 0.6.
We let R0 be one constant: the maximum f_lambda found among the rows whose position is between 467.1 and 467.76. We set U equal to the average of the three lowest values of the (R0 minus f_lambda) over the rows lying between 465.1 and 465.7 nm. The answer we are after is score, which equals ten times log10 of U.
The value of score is 2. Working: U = 1.5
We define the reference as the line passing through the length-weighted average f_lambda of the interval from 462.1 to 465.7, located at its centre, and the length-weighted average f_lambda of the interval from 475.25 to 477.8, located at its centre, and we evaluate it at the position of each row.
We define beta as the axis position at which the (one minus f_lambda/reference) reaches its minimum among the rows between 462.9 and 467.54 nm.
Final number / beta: 464.162 nm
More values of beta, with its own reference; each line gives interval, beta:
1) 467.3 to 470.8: 470.186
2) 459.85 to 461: 460.649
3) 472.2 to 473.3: 473.228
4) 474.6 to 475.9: 475.412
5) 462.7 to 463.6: 462.882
